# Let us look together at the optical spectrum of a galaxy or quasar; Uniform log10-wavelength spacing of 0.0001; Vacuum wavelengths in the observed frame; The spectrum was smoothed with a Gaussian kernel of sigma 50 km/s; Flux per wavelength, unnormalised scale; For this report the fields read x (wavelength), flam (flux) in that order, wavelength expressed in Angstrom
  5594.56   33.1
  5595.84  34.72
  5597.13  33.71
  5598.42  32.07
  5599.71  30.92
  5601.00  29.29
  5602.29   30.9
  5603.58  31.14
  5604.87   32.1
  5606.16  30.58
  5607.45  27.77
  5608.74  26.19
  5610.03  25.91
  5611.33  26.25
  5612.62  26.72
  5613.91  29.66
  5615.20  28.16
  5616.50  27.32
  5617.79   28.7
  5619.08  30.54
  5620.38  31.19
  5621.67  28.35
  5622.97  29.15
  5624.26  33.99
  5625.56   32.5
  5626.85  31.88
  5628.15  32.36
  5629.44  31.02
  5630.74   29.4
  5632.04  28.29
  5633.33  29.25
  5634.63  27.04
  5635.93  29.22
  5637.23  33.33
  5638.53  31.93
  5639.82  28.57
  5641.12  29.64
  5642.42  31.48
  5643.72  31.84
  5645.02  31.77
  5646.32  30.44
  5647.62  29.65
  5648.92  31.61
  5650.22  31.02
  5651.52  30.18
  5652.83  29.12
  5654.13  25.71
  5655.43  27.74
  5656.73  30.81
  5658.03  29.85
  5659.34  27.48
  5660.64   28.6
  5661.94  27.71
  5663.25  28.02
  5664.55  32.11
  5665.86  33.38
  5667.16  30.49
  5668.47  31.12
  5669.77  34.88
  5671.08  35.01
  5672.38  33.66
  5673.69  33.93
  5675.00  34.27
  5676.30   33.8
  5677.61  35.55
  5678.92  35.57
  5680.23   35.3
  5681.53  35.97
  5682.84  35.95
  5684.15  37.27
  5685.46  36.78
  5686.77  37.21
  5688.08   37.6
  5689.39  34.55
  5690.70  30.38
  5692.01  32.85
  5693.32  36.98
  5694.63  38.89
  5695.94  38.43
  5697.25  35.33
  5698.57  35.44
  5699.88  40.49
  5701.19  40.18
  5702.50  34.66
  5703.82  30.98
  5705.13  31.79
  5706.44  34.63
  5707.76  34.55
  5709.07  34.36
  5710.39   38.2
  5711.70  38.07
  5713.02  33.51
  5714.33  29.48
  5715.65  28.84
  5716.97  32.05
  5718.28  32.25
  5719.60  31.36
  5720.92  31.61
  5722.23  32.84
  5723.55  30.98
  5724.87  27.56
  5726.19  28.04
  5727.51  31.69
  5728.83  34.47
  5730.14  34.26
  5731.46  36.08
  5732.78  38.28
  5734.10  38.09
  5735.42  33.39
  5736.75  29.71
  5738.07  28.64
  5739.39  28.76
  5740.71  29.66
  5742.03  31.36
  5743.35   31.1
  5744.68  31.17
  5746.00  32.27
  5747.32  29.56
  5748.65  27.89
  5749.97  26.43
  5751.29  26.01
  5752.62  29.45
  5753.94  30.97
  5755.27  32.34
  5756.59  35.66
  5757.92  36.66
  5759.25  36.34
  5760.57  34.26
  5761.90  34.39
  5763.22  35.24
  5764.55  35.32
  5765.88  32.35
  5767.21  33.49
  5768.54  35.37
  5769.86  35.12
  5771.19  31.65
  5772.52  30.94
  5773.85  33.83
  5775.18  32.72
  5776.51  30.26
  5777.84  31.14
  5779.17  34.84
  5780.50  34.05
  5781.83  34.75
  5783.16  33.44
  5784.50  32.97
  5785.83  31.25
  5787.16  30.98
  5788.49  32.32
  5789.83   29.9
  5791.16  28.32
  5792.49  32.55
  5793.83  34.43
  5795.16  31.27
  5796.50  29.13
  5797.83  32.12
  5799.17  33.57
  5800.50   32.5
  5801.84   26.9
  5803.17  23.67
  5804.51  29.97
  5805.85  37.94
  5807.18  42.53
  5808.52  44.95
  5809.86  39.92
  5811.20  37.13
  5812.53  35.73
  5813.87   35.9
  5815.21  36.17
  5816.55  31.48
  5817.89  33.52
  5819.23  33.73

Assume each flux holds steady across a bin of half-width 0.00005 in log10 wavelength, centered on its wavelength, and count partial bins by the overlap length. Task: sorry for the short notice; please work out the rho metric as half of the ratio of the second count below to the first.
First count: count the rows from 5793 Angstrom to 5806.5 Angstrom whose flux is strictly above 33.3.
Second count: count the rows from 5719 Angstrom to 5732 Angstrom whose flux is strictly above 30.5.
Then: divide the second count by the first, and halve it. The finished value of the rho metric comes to 1.33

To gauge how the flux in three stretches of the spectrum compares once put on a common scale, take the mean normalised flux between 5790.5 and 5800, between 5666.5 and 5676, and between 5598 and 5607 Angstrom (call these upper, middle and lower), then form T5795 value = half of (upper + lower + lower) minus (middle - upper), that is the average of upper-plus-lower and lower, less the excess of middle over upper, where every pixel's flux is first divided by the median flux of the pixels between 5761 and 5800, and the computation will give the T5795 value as 1.38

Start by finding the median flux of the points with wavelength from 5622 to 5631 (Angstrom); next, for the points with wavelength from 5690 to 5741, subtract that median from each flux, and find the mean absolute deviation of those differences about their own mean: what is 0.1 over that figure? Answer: 0.034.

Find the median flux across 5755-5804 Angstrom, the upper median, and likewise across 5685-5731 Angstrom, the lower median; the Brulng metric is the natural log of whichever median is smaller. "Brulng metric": 3.49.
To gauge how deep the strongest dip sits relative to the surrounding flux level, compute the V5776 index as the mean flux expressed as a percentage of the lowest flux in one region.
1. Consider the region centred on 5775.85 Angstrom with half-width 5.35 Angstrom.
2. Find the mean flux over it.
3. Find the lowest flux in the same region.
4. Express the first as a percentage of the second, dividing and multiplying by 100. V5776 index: 107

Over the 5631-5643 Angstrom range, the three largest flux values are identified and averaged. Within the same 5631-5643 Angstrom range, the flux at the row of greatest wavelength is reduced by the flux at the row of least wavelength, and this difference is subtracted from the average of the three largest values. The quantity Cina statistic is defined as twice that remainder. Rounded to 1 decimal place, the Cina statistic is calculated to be 58.1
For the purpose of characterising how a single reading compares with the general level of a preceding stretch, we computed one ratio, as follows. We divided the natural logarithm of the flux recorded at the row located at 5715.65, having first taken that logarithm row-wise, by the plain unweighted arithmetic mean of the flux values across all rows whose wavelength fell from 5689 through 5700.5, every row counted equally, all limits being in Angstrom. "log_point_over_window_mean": 0.094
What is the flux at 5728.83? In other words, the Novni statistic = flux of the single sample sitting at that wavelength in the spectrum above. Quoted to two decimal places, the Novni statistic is 34.47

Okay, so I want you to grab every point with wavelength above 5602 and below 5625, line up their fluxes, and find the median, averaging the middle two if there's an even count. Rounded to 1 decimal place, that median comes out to 28.9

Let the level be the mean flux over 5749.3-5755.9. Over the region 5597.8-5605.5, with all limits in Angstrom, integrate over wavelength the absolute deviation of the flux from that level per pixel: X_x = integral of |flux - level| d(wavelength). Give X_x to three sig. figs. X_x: 15.7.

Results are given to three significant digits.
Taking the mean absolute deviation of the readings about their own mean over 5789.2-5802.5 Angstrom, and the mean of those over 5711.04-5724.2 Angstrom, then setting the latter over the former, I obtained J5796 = 16.0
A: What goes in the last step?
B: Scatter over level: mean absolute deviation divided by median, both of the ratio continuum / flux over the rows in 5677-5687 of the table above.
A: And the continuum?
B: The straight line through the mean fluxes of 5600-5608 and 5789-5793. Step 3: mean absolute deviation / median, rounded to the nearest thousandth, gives 0.018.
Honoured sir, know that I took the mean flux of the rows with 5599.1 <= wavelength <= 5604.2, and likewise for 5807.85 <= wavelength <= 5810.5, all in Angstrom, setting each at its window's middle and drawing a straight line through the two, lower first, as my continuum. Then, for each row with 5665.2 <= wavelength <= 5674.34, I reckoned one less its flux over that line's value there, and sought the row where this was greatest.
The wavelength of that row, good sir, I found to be 5667.16 Angstrom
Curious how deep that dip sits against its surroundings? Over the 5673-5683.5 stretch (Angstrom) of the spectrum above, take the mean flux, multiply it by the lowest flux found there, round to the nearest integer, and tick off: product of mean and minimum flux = 1184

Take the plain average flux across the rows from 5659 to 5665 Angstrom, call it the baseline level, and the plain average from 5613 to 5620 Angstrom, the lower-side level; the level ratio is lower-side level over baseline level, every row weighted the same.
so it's 1.00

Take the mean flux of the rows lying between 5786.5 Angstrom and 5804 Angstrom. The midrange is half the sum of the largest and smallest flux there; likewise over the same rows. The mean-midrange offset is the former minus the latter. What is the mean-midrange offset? 1.5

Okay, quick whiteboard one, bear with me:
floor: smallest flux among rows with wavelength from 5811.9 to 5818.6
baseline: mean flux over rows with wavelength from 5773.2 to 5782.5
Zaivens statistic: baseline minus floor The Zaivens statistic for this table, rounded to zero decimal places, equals 2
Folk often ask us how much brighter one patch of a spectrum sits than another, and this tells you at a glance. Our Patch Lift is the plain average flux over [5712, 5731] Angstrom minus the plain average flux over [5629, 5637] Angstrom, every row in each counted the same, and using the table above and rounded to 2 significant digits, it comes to 2.3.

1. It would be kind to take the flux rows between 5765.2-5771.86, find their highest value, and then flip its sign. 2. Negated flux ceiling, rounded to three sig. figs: -35.4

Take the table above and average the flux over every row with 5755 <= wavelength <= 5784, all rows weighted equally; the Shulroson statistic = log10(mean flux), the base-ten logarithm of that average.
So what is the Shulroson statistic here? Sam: 1.53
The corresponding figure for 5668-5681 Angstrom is 1.54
